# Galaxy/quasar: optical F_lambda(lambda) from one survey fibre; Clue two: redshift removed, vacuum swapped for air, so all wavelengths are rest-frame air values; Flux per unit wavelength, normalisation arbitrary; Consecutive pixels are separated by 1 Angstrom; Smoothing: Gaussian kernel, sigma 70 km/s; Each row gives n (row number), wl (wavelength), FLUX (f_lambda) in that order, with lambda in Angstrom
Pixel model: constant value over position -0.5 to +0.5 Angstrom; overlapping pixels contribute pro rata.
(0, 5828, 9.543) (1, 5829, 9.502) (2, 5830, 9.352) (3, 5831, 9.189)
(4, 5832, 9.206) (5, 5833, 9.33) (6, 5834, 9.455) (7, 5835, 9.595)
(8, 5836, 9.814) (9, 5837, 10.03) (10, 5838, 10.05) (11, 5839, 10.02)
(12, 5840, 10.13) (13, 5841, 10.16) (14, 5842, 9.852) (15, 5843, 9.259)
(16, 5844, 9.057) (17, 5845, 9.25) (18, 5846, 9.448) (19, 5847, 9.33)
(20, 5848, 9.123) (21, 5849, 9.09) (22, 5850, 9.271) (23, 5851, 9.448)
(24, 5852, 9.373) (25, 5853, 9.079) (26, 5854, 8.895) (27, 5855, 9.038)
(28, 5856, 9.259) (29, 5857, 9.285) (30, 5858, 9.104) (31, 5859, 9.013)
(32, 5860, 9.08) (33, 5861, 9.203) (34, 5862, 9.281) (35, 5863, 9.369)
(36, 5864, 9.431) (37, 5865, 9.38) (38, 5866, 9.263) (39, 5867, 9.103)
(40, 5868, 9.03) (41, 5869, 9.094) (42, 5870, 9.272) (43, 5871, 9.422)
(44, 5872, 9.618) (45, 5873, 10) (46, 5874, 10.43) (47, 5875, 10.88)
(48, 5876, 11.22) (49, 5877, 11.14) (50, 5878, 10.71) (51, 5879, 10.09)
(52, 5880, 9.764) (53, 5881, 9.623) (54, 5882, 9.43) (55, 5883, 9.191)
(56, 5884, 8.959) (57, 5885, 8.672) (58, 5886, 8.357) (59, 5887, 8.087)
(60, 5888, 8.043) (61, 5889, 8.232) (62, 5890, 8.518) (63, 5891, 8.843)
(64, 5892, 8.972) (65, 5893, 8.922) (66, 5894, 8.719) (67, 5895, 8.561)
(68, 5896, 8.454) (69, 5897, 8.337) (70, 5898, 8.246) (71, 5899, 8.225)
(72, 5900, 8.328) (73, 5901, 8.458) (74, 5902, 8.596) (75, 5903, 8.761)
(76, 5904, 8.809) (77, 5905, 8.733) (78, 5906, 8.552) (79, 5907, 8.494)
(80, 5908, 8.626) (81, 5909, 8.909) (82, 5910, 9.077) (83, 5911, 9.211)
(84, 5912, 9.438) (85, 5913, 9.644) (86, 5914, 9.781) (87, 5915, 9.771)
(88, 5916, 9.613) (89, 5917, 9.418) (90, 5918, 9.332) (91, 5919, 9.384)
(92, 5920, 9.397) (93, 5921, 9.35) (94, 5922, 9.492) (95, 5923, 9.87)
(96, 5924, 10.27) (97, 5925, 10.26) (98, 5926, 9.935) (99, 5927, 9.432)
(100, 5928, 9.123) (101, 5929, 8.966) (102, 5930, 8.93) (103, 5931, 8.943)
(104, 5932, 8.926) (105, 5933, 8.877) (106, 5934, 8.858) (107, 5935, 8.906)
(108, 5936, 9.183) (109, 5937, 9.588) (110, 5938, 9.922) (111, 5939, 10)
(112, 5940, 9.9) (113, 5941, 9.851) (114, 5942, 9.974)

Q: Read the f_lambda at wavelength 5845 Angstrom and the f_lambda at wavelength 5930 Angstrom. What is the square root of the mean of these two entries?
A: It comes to 3.01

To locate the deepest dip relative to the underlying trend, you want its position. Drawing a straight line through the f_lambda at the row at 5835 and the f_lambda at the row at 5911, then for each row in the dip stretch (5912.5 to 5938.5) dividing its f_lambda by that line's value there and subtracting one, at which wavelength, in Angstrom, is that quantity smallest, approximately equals 5934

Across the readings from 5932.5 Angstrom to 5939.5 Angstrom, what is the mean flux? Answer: 9.33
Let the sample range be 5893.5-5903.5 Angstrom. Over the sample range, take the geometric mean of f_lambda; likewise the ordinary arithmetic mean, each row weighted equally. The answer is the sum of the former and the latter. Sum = 16.9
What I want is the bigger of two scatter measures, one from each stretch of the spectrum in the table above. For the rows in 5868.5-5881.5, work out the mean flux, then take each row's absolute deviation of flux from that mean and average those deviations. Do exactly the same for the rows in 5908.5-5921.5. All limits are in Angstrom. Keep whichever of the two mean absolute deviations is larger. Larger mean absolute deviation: 0.599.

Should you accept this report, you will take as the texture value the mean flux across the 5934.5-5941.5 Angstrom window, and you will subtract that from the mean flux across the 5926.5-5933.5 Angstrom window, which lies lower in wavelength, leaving -0.6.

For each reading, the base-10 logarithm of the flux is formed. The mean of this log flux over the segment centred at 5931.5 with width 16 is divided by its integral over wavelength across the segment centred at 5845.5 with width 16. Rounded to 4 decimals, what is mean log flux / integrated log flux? 0.0621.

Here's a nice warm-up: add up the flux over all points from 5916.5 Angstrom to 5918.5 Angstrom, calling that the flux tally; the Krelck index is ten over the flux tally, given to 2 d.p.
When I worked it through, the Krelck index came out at 0.53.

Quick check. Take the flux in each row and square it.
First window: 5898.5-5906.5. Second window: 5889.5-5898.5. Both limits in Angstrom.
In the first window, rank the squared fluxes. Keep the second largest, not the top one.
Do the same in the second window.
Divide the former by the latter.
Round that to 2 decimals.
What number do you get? 0.96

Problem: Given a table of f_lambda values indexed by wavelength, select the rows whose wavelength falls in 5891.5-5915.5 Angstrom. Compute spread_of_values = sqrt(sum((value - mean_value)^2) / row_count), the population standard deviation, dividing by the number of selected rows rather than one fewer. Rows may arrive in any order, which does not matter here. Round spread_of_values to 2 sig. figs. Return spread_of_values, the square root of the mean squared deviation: 0.45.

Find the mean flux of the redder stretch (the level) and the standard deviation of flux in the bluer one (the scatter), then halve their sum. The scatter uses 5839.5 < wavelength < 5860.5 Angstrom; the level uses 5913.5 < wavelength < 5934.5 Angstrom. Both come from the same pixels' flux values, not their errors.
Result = 4.88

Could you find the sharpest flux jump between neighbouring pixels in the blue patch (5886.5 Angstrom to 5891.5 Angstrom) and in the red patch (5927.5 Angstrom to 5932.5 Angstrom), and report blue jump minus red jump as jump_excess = 0.17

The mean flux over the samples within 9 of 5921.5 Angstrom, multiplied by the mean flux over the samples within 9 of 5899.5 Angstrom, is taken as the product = 82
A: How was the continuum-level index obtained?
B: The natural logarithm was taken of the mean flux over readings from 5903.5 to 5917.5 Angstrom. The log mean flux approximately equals 2.21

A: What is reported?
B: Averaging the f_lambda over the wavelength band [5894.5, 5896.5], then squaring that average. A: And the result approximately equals 72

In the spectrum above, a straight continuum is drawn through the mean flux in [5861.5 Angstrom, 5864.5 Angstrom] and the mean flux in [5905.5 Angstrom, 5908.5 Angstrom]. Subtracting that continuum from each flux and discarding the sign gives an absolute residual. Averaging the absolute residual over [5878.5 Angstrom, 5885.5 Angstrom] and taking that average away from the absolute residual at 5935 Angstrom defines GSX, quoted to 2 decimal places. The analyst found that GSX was 0.40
